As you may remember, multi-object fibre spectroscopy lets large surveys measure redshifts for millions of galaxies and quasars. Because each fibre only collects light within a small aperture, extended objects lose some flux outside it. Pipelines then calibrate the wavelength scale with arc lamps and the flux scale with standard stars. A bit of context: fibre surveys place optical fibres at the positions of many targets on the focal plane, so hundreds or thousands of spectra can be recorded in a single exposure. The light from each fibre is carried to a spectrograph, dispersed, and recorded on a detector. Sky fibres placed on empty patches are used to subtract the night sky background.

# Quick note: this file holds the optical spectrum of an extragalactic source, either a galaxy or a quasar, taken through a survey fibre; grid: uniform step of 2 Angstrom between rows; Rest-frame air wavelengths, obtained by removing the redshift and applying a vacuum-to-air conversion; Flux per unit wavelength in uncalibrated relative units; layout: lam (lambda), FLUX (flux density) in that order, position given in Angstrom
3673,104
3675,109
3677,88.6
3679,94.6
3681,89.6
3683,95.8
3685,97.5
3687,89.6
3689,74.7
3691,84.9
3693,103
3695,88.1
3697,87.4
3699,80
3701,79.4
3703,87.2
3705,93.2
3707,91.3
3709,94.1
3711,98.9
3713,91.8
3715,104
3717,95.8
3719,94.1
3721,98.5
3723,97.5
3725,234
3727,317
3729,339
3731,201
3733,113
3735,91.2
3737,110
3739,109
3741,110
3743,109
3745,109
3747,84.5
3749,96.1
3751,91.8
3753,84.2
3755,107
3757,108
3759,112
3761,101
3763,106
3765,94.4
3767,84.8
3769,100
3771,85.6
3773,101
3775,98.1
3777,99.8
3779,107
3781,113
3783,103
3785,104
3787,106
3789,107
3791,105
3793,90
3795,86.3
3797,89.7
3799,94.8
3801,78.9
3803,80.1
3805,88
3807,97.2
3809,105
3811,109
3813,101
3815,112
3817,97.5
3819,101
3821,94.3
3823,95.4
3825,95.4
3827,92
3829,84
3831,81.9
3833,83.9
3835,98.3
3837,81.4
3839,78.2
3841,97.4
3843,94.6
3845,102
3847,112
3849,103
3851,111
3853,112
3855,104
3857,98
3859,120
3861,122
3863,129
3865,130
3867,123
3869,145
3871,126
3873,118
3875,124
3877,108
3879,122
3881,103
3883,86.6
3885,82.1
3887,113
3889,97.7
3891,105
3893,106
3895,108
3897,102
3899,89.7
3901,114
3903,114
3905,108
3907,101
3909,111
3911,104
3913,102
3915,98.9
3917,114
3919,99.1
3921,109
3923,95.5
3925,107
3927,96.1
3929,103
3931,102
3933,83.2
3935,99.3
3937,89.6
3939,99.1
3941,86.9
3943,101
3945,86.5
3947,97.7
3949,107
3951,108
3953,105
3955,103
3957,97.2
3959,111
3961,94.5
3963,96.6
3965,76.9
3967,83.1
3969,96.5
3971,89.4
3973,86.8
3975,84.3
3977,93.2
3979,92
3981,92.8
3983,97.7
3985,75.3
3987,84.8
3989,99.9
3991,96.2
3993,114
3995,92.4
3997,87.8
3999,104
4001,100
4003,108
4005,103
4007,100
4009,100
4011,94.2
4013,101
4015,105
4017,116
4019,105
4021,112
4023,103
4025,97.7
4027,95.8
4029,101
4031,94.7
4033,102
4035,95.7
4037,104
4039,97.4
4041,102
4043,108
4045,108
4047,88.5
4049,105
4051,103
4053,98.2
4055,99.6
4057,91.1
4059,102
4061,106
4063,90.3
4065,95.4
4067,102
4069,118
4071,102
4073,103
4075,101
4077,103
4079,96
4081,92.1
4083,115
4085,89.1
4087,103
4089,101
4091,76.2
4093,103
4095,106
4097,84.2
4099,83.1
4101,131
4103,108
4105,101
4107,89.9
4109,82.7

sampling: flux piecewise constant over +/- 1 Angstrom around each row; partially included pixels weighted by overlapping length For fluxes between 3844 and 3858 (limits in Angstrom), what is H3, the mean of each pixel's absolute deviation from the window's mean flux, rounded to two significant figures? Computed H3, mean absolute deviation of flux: 4.9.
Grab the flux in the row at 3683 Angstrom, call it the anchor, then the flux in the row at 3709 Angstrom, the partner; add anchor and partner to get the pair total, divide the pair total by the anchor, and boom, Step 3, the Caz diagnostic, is 1.98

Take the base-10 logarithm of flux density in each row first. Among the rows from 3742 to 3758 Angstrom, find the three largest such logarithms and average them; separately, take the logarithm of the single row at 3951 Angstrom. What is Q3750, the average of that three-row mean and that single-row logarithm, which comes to 2.03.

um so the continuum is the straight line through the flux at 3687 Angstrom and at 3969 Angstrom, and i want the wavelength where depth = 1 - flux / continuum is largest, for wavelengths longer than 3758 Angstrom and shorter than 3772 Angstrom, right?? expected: 3767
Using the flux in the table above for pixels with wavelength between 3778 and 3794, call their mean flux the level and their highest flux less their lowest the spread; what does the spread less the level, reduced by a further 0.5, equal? -82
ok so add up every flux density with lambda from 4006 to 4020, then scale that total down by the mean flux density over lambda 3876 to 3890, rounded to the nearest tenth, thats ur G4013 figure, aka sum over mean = 7.1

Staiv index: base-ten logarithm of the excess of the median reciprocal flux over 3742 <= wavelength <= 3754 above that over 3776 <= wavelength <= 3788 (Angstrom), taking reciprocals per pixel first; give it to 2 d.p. -2.95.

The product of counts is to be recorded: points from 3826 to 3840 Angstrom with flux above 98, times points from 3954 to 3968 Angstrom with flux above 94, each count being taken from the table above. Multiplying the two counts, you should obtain 5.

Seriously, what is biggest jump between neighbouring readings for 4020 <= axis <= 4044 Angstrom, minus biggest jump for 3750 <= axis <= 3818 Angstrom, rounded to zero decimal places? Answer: -14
